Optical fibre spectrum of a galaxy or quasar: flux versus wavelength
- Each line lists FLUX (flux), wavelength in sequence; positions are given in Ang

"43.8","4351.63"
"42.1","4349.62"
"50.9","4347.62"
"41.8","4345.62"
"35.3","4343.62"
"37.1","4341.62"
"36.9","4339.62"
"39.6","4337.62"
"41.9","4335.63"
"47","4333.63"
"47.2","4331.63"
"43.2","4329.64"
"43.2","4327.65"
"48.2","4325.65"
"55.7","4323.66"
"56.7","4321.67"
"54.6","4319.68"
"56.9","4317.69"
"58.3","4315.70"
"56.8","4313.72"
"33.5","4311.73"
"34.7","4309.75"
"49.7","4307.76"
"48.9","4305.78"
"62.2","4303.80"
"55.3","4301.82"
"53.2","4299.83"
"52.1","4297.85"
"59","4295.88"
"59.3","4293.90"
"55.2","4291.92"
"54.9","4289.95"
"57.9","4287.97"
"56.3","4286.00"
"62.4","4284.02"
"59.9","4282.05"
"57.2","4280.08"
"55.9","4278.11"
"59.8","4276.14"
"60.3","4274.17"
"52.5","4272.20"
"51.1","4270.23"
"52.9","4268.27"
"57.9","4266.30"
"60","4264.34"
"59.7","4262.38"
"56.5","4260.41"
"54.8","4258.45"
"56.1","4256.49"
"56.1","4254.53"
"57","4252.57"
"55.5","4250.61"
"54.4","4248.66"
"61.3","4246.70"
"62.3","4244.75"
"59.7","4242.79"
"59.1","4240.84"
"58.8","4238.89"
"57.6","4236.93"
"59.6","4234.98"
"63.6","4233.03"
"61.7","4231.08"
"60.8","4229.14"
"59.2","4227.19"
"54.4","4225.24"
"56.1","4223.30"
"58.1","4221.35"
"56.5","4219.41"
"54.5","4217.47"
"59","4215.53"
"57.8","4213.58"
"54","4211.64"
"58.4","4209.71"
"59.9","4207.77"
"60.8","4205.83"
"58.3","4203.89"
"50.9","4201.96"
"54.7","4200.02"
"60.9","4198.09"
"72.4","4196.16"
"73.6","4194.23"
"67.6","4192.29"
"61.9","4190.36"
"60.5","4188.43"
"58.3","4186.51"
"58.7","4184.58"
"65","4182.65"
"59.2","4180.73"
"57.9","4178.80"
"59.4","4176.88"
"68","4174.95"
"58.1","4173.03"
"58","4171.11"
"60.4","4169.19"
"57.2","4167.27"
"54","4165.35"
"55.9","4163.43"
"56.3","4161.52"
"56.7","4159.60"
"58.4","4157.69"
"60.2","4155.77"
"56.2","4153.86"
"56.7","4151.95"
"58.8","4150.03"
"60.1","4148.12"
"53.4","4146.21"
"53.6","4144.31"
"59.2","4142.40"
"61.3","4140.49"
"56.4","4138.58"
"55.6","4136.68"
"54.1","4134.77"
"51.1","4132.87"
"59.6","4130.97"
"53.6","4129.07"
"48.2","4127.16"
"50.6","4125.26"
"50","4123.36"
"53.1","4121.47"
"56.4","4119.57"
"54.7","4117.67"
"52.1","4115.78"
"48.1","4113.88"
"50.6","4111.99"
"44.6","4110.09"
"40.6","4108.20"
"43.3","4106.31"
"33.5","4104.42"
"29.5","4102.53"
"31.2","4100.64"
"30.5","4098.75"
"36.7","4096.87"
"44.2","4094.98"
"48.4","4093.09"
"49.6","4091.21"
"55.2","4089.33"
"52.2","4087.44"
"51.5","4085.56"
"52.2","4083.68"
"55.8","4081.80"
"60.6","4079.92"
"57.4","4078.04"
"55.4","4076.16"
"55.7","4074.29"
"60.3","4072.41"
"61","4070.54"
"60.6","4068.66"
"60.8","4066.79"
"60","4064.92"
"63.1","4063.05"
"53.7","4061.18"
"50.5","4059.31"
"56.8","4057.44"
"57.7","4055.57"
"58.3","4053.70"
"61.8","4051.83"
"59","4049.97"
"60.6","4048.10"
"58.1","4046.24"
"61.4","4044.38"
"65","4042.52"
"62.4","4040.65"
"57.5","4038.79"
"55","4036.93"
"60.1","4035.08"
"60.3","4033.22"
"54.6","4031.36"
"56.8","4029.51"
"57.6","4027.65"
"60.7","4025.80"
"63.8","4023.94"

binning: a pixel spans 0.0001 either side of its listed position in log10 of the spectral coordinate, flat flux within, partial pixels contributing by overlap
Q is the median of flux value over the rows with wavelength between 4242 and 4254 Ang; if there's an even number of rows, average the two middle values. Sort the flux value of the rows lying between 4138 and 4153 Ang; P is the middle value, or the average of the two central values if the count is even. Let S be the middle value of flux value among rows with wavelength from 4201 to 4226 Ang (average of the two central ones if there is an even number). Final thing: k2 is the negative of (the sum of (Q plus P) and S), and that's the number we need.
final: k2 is -174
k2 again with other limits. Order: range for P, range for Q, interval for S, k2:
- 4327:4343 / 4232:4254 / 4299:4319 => -156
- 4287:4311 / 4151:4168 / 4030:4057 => -171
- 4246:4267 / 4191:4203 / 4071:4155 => -174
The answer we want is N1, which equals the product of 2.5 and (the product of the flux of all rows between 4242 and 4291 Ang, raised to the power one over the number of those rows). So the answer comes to 143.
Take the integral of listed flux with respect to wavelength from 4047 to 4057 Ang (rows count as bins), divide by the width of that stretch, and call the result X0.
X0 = 59.3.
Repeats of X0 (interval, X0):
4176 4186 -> 60.0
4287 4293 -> 56.0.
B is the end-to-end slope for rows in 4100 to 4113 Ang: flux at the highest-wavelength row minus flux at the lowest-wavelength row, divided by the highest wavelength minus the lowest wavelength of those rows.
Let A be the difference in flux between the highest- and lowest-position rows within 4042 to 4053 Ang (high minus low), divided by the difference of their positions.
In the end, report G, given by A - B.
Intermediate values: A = -0.34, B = 1.7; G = -2.1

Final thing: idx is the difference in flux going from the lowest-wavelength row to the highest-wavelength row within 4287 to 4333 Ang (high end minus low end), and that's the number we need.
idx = -10.7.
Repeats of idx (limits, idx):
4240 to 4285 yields 3.3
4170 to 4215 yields -0.2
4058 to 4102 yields -19.3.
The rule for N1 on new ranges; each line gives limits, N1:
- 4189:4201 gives 162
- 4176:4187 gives 149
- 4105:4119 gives 119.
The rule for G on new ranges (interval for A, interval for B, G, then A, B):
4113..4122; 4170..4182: 0.5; 0.66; 0.1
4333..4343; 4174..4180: 1.4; -1.24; -2.6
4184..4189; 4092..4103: 2.5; 0.47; -2.0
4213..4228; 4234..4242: 0.2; 0.10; -0.1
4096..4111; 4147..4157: 0.6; 0.60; 0.0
